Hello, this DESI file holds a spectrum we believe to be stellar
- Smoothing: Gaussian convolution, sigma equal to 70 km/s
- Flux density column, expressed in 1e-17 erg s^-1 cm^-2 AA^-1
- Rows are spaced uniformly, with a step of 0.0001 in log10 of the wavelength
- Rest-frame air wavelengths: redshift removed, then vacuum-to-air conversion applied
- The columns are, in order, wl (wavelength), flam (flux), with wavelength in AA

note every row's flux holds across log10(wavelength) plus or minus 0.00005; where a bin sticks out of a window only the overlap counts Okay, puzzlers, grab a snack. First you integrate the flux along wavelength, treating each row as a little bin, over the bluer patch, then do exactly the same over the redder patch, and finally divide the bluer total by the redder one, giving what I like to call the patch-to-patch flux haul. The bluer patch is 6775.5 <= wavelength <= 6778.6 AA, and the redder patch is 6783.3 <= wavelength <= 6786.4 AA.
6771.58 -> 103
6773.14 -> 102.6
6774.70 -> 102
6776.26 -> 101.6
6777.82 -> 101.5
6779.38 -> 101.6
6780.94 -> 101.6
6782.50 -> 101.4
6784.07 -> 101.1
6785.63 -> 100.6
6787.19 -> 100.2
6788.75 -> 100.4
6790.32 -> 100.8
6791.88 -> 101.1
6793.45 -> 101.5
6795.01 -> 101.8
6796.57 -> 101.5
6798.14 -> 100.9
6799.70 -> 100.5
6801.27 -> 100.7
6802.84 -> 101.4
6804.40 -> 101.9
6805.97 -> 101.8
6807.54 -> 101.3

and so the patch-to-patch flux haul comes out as 1.01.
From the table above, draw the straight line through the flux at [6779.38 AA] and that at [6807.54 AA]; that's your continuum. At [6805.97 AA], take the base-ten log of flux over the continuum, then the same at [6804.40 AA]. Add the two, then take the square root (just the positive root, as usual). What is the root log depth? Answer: 0.067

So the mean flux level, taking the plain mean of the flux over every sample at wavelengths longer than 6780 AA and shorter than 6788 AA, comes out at 101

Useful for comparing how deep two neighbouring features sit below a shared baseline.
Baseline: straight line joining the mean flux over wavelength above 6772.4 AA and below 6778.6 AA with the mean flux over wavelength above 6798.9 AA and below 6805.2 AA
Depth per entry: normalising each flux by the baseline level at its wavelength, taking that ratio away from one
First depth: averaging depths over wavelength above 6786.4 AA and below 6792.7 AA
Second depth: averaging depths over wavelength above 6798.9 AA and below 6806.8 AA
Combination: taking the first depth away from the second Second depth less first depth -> -0.010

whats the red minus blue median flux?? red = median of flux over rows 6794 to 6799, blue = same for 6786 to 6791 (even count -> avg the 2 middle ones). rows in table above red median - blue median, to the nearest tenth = 1.1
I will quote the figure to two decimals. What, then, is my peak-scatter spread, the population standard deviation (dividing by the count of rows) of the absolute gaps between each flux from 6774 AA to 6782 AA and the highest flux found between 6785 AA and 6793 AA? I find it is 0.17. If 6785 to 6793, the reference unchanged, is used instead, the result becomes 0.31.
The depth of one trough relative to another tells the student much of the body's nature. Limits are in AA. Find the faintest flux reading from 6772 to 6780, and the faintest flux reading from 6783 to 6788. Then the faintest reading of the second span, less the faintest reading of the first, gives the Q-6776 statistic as -1.3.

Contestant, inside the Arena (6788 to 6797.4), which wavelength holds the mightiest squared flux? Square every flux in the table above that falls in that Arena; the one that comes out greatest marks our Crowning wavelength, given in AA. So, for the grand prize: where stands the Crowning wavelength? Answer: 6795.01 AA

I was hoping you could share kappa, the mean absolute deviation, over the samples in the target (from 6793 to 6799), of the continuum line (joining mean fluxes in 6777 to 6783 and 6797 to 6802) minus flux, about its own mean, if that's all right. 0.2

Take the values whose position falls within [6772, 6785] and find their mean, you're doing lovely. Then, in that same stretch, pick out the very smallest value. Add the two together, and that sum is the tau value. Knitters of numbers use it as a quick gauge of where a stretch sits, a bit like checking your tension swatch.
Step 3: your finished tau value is 202.8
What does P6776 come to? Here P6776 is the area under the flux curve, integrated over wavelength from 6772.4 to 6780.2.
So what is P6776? 795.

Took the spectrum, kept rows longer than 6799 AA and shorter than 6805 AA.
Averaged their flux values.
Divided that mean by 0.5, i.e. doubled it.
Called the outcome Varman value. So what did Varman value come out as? 202.2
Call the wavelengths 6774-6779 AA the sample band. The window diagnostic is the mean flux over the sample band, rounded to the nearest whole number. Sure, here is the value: 102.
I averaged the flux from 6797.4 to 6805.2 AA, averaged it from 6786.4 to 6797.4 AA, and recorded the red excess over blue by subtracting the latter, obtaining 0.0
